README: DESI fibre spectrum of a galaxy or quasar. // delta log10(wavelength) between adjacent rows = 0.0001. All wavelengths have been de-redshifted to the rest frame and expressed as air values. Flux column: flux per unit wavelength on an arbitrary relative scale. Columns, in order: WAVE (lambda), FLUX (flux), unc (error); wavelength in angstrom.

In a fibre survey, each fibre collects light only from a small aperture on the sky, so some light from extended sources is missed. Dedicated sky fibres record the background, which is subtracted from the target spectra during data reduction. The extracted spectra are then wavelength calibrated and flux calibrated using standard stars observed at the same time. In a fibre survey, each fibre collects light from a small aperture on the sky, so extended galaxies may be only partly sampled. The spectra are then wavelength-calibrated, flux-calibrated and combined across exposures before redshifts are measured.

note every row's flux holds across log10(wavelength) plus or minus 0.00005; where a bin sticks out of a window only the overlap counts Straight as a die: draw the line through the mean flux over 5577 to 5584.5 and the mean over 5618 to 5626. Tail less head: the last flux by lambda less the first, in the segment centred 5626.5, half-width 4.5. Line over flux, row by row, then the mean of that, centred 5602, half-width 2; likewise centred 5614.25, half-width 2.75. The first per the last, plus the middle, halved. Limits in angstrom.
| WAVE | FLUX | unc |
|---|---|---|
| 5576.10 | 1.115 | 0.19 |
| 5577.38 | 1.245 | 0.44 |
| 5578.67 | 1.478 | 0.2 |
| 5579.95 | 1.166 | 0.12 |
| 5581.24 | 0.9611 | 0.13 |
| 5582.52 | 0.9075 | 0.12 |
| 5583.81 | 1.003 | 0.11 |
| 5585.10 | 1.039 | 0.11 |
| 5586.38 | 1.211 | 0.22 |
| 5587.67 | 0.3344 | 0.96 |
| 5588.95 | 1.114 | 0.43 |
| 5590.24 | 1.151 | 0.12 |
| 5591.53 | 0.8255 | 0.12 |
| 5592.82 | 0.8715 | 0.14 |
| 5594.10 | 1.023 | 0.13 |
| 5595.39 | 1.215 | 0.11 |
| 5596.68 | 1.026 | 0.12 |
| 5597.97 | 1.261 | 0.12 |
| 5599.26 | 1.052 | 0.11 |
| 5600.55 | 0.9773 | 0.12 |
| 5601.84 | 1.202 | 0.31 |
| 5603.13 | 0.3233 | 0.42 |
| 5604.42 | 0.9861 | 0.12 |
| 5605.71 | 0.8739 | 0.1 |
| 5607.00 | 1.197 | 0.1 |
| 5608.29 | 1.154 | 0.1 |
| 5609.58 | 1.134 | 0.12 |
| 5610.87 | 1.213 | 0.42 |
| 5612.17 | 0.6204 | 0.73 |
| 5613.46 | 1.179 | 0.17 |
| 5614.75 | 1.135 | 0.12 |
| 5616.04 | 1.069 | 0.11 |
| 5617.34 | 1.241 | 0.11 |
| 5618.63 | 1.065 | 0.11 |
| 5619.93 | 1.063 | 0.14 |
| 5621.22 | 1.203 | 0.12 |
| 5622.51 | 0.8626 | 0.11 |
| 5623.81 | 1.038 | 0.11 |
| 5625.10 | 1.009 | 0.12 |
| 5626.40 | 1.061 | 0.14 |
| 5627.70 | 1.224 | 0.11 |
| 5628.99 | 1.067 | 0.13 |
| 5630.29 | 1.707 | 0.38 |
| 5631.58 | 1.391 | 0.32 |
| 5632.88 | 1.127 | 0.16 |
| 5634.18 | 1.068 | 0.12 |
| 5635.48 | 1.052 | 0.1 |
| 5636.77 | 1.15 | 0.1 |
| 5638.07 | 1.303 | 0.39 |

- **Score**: 1.3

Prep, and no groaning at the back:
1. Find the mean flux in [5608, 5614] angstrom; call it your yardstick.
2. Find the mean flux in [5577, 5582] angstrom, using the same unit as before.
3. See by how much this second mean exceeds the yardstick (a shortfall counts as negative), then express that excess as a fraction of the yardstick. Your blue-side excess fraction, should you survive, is 0.14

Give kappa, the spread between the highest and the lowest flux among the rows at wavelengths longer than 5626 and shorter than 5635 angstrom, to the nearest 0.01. 0.65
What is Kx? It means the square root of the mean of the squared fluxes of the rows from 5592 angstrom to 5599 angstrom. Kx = 1.09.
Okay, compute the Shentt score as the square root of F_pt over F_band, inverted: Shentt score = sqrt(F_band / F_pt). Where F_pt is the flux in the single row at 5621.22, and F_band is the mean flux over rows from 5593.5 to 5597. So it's 0.95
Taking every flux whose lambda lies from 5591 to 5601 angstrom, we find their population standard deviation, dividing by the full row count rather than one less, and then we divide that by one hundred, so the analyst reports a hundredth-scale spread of 0.0014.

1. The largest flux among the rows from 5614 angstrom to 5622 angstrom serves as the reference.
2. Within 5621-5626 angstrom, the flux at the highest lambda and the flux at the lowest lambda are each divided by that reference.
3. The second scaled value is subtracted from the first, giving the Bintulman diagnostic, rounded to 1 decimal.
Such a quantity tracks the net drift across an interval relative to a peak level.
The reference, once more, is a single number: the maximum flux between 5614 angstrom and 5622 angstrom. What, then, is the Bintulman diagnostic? -0.2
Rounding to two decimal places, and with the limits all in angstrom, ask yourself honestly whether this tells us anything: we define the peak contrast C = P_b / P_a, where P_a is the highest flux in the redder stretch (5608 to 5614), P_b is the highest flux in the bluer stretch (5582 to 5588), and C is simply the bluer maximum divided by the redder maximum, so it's 1.00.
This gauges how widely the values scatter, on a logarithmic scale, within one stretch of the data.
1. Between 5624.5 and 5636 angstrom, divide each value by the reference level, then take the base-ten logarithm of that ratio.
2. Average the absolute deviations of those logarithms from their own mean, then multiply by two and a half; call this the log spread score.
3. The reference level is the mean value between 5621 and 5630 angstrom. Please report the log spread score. 0.14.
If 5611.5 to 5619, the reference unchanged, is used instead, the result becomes 0.18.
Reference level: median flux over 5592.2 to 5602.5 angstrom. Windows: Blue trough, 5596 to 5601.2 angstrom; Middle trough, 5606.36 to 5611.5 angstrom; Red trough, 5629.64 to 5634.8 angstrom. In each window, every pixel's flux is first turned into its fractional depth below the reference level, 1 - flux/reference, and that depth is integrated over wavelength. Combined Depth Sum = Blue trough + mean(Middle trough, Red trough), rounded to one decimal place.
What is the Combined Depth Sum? -1.2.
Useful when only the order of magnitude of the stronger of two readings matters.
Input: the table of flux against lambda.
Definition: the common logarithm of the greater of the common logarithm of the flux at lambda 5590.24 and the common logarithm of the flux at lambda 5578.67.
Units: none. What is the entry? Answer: -0.77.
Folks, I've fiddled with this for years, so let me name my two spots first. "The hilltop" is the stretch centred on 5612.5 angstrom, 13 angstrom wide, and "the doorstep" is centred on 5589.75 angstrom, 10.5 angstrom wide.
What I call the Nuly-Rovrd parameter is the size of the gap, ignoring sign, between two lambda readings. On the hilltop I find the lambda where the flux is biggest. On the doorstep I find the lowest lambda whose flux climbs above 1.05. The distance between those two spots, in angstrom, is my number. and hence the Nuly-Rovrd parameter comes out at 31.0 angstrom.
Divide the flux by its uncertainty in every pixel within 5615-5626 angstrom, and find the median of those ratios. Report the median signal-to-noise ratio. 9.6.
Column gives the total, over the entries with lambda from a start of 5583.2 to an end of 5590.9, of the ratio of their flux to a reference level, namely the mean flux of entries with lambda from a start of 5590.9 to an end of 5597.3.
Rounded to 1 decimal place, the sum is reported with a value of 5.9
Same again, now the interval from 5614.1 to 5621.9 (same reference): 6.8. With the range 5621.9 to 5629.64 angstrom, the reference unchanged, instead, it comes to 6.3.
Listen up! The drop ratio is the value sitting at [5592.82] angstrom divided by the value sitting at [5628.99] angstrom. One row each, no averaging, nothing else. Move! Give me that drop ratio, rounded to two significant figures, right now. 0.82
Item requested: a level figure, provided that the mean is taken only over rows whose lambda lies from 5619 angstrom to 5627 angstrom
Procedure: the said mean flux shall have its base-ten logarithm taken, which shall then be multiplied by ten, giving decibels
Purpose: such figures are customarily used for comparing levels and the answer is 0.17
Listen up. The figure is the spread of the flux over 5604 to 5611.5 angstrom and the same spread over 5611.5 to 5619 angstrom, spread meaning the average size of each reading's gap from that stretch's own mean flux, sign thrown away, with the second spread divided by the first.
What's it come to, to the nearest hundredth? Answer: 1.32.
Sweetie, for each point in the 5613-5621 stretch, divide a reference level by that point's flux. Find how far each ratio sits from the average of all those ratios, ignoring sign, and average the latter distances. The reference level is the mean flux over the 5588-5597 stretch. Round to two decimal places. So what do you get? 0.05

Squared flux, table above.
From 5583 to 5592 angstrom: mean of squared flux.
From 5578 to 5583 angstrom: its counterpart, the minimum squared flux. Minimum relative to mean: 0.83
